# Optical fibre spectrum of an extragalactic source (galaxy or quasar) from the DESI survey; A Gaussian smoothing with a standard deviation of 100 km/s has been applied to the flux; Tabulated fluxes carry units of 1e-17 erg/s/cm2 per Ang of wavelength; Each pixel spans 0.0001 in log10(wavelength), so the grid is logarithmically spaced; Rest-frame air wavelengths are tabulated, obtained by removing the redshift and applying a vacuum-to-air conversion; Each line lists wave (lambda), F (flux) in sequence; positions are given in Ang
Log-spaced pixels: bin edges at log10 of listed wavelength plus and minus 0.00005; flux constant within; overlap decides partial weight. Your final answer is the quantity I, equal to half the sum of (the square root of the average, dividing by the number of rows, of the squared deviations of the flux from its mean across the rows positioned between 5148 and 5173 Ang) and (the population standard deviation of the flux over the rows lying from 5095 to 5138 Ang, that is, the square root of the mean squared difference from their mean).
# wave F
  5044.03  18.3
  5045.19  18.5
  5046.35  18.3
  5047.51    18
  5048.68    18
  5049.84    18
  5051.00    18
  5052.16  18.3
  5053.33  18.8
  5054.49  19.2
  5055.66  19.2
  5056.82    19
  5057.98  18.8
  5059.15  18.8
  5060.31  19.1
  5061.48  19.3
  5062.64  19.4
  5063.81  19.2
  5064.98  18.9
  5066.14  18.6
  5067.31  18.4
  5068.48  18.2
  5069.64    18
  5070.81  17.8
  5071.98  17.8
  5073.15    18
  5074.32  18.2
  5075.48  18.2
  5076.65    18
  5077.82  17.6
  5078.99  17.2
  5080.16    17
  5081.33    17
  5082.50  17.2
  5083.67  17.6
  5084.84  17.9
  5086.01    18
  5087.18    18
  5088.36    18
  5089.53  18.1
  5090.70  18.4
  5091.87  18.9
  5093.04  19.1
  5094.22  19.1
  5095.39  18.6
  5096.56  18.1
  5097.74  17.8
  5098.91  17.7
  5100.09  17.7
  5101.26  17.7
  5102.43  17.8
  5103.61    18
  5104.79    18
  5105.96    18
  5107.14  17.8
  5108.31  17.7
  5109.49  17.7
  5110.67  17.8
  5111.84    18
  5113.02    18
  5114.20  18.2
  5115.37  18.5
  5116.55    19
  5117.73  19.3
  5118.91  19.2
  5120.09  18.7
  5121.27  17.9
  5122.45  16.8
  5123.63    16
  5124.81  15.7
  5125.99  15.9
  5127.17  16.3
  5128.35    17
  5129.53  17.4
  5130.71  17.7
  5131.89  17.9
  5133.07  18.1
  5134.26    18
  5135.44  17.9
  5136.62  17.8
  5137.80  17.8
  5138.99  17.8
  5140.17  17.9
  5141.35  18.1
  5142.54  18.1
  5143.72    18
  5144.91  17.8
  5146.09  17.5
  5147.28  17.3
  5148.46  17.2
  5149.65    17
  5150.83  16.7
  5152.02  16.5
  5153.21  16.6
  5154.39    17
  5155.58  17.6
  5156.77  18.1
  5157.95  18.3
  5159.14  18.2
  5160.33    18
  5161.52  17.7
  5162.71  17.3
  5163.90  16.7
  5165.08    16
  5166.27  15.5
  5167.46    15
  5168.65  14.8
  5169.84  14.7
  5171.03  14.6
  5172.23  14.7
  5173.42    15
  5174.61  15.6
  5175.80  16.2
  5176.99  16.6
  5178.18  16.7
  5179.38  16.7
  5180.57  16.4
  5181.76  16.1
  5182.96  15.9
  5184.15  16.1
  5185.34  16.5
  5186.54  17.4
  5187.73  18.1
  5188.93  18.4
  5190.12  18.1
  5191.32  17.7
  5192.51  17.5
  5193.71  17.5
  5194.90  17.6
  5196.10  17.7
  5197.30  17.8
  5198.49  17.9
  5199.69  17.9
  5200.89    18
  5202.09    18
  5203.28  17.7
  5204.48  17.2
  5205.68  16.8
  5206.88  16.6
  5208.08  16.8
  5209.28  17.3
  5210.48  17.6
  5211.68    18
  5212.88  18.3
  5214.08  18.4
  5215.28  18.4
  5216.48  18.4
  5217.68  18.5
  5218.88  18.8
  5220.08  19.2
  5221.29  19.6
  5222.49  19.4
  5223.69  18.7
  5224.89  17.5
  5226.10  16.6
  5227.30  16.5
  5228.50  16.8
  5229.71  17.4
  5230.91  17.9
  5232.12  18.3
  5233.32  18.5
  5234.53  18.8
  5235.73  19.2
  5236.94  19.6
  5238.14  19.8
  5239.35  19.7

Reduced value 1.01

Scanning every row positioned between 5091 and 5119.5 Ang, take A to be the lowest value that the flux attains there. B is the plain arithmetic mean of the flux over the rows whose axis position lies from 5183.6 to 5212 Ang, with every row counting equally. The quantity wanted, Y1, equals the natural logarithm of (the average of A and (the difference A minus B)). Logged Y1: 2.19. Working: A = 17.7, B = 17.5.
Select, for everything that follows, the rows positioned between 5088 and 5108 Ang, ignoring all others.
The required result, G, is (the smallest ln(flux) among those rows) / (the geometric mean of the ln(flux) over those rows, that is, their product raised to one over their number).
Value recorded 0.991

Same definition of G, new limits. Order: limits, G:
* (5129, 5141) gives 0.992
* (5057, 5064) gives 0.995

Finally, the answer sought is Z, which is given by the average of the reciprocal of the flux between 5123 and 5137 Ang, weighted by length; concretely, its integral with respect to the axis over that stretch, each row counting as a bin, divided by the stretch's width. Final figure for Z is 0.0585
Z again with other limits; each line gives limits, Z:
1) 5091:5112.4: 0.0553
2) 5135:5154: 0.0572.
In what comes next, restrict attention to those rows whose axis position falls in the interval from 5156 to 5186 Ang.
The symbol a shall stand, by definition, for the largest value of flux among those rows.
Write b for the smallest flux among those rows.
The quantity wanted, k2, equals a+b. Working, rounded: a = 18.3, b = 14.6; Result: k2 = 32.9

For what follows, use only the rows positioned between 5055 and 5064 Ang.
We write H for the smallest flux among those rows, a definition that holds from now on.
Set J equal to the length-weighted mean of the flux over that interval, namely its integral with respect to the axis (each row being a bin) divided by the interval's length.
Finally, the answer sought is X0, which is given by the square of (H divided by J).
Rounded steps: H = 18.8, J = 19.1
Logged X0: 0.97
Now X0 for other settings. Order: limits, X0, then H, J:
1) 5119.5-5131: 0.86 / 15.7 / 16.9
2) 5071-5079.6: 0.93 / 17.2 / 17.9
